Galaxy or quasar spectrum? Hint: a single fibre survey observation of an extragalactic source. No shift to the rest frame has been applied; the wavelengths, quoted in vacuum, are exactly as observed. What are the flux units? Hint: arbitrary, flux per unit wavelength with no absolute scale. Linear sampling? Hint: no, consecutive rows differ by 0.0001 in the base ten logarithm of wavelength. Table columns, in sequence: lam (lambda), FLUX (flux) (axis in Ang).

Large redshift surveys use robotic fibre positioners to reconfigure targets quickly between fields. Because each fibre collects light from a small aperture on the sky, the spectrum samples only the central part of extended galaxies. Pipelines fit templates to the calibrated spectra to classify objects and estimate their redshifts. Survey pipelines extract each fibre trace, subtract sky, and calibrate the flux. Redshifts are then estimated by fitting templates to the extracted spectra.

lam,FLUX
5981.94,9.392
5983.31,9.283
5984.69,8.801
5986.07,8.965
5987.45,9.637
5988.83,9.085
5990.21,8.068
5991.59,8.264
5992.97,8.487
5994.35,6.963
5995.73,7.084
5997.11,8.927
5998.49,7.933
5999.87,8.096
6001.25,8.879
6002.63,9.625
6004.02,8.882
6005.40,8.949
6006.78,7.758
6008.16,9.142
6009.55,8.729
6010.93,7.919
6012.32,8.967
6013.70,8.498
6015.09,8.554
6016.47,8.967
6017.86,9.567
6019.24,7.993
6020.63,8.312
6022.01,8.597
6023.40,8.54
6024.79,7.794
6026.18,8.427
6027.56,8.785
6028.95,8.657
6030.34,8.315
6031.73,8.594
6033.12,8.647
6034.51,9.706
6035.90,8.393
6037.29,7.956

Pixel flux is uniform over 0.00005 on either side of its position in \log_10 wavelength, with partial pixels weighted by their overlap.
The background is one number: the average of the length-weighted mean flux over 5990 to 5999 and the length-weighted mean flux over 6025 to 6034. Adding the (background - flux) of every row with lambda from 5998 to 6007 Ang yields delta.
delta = -2.3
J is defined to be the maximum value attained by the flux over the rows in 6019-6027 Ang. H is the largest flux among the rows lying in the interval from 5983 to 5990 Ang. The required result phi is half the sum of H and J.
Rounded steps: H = 9.637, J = 8.597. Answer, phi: 9.1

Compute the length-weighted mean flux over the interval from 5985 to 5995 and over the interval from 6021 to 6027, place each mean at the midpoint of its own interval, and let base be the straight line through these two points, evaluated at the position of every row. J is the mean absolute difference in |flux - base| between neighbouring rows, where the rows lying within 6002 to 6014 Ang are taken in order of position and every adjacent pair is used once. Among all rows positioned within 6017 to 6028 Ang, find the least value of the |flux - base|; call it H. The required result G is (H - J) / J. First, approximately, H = 0.1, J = 0.27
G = -0.8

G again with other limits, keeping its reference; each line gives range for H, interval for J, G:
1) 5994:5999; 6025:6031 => 0.7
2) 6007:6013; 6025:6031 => 0.2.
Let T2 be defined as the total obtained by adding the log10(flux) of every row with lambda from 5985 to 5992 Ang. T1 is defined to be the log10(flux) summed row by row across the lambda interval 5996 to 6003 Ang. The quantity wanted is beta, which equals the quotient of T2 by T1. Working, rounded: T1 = 4.69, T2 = 4.72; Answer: 1.006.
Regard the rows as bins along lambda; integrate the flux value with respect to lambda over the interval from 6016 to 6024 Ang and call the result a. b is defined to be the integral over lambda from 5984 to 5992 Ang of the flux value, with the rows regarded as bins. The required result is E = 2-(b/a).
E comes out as 0.98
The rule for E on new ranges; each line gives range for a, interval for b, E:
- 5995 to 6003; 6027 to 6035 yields 0.95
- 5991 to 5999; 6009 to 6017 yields 0.92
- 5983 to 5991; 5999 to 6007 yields 1.02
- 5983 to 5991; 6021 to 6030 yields 0.94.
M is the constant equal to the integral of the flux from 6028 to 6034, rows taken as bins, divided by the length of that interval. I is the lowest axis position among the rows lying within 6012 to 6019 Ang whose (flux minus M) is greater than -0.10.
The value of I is 6012.32 Ang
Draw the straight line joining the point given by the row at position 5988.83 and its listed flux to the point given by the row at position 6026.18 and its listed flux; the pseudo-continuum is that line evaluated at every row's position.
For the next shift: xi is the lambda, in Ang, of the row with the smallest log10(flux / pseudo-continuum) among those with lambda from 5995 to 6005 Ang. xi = 5995.73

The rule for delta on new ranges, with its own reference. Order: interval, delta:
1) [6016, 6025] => -2.0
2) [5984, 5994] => -3.5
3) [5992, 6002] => 1.4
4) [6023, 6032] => -1.3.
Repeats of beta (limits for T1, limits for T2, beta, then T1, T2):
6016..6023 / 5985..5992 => 1.006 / 4.69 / 4.72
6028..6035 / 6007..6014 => 0.993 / 4.72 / 4.68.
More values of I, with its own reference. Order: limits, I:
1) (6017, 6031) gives 6017.86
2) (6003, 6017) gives 6004.02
